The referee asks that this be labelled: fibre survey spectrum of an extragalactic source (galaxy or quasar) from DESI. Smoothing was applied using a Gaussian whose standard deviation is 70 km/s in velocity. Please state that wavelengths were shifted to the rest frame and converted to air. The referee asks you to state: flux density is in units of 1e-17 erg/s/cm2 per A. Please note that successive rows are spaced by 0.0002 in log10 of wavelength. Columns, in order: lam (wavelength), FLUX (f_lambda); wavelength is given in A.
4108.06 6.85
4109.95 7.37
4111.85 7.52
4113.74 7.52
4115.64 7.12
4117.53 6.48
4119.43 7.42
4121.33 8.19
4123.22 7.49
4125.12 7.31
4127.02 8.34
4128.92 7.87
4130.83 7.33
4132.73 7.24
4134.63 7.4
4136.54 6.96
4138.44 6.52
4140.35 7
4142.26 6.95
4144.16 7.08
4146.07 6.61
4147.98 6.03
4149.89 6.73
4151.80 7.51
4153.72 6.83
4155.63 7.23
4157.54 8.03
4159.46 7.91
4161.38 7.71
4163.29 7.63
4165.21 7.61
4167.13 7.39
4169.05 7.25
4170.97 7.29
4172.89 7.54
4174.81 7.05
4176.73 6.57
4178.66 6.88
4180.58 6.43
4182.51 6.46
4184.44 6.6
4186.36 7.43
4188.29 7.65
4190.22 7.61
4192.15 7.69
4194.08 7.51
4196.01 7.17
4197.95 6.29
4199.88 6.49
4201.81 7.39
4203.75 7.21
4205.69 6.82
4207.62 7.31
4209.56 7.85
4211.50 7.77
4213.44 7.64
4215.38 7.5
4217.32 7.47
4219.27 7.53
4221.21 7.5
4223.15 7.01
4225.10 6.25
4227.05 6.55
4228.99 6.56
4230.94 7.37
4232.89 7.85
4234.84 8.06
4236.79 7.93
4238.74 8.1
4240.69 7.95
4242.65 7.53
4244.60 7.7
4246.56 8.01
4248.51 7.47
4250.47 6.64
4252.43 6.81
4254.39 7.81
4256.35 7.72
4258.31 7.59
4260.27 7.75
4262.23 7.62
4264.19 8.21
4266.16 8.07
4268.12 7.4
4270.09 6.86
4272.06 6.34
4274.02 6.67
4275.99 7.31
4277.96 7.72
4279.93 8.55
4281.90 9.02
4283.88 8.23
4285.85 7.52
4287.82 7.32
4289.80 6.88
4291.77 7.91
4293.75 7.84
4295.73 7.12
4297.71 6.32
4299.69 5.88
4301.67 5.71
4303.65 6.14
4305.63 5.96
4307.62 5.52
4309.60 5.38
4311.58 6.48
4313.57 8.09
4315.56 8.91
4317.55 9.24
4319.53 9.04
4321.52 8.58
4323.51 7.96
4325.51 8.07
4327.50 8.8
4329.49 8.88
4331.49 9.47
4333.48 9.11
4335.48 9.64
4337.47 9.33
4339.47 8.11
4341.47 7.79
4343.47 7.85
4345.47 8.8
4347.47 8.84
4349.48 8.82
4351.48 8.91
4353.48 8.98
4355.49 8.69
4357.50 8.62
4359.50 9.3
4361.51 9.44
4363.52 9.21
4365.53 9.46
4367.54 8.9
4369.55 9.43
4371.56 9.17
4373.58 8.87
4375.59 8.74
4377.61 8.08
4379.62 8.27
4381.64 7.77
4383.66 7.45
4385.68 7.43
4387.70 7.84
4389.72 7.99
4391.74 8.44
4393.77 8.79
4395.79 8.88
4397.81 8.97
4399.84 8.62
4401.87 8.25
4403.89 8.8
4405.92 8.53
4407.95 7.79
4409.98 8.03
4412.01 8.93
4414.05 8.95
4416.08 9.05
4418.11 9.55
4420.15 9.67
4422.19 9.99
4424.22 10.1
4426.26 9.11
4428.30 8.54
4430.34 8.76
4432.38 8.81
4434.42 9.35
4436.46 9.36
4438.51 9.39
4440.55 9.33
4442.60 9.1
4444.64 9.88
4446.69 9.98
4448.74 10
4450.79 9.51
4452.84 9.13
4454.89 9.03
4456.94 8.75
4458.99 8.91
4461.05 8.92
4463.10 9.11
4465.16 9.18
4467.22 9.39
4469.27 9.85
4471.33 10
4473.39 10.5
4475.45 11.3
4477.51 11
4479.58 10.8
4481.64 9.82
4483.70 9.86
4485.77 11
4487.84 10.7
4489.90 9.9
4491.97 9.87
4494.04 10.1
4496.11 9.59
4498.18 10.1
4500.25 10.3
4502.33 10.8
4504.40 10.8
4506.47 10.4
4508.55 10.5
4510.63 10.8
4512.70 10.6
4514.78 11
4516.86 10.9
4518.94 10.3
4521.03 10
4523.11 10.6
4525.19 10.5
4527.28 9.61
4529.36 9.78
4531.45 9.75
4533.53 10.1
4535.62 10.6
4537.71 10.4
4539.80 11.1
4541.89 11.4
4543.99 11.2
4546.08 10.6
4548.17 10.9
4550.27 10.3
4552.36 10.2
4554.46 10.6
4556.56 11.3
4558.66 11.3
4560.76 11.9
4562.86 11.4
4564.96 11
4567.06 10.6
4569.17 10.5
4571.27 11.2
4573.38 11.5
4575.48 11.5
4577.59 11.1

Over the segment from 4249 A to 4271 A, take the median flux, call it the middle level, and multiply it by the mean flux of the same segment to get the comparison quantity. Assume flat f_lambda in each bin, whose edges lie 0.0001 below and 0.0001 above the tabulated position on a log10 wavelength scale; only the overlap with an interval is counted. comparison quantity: 57.1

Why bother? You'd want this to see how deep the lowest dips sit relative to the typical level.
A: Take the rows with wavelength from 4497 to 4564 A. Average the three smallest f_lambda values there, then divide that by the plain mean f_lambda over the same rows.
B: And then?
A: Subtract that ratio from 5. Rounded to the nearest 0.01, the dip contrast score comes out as 4.09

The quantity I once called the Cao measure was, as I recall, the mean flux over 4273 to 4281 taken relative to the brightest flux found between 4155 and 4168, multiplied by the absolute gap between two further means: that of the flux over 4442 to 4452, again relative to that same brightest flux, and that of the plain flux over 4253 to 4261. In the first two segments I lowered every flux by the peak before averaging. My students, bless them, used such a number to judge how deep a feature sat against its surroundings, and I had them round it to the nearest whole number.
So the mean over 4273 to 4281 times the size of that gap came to -3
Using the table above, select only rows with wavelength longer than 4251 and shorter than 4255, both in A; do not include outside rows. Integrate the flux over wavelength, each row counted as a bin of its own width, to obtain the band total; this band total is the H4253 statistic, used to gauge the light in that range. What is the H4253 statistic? 29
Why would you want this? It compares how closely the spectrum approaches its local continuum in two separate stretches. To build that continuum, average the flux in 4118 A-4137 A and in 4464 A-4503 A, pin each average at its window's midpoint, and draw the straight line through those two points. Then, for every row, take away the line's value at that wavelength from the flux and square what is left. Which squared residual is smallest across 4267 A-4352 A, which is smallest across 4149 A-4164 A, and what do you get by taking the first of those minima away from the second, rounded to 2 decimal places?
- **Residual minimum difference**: 0.01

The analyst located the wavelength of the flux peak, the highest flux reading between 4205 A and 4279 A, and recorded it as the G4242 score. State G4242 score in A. 4264.19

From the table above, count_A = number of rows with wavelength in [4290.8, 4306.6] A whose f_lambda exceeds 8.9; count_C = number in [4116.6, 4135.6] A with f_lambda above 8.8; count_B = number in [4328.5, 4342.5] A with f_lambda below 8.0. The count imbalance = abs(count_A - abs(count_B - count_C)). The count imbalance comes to 1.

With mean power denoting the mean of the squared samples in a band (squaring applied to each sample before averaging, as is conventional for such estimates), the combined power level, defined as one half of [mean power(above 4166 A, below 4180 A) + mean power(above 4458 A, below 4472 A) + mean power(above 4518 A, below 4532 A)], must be 120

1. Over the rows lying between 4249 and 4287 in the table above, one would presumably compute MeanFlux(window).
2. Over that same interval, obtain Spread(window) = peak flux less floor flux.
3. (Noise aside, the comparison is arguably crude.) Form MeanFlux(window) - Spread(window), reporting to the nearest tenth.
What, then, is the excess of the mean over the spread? 4.9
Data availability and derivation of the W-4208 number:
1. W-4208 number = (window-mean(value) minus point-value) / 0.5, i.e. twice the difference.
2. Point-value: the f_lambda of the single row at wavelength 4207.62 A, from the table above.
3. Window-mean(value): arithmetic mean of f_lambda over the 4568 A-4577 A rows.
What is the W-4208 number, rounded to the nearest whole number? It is 8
